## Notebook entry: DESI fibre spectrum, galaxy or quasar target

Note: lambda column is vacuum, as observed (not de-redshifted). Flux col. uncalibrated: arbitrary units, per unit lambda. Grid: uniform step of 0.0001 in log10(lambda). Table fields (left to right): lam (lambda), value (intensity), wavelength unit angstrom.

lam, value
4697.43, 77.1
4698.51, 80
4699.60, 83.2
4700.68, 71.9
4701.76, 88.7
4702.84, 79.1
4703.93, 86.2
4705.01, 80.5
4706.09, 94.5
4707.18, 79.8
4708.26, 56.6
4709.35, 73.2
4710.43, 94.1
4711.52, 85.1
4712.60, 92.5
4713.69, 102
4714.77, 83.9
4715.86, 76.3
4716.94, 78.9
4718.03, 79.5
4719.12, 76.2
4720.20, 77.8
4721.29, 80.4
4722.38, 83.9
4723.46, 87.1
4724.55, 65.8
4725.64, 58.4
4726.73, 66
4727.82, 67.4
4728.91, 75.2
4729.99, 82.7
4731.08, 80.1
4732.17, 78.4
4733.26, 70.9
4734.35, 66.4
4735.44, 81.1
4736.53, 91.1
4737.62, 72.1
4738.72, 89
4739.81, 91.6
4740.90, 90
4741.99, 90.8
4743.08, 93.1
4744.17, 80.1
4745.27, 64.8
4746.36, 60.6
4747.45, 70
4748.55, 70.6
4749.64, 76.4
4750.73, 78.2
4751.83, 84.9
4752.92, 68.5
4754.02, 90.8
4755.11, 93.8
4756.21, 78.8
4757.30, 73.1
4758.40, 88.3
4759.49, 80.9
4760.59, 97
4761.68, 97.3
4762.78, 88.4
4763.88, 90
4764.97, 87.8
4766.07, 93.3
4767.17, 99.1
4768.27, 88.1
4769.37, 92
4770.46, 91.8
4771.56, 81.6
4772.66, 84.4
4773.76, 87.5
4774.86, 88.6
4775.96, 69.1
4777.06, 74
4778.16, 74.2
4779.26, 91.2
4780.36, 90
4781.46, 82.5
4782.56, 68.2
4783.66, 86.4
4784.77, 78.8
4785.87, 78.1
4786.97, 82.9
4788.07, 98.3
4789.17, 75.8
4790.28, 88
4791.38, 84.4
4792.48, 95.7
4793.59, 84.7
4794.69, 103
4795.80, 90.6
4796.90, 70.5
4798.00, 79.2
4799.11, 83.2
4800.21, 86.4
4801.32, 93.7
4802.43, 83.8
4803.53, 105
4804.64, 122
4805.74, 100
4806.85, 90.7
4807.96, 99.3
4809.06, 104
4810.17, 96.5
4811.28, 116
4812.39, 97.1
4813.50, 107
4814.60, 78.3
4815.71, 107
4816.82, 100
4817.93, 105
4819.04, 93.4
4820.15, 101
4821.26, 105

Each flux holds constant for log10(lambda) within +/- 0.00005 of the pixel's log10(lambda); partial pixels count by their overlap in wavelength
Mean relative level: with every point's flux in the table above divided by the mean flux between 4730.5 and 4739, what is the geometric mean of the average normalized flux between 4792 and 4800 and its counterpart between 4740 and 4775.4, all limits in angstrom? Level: 1.09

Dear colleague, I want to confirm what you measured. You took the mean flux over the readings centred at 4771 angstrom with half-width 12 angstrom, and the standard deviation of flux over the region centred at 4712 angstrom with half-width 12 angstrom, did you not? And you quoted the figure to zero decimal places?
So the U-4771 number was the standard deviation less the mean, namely -77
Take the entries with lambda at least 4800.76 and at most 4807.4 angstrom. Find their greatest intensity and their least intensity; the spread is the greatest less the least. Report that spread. 38.2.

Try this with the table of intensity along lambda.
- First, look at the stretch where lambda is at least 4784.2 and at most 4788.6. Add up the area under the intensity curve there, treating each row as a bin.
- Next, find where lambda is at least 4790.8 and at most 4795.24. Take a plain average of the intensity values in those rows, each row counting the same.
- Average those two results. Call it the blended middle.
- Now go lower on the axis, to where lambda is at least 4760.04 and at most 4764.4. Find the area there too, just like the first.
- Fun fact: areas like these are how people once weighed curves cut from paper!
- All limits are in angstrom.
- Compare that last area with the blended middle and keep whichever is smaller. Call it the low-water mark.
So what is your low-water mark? 232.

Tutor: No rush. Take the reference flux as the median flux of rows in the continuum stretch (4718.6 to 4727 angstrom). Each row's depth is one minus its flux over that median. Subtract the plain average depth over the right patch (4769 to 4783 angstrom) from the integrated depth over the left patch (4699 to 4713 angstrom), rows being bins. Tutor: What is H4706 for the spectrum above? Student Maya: -0.8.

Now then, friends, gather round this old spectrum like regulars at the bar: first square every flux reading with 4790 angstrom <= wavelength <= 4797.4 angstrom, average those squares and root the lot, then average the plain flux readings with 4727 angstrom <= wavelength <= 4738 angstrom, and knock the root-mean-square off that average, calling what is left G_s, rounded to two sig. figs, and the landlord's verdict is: -12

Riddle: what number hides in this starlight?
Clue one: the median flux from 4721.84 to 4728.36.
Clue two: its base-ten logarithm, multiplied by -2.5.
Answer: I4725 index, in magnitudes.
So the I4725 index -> -4.56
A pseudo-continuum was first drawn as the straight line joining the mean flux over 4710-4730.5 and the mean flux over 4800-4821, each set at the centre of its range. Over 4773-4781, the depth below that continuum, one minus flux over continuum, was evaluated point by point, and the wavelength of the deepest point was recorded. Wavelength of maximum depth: 4775.96 angstrom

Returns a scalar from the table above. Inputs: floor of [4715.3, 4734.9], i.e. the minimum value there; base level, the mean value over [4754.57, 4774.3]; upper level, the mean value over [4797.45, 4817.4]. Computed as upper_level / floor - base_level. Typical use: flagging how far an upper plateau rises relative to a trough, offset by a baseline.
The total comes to -87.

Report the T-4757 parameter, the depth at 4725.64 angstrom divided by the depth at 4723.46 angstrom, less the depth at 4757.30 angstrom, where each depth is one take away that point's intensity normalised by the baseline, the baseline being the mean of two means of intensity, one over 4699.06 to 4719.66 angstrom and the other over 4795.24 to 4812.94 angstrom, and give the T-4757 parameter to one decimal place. 20.6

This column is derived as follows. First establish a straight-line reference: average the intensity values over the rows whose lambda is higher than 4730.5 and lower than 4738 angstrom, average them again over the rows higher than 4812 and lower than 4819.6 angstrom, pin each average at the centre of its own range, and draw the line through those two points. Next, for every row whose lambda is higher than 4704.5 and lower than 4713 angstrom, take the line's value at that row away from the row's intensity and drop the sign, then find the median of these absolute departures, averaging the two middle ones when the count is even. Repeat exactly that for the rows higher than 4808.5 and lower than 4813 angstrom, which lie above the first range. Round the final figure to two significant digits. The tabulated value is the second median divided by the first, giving 0.28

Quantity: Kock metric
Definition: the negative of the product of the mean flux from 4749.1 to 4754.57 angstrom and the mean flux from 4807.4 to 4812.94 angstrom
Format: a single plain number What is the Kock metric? -8182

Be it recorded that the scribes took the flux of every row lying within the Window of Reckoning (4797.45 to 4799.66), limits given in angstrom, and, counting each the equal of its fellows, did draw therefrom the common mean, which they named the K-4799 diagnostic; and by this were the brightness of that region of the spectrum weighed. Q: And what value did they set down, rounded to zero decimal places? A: 81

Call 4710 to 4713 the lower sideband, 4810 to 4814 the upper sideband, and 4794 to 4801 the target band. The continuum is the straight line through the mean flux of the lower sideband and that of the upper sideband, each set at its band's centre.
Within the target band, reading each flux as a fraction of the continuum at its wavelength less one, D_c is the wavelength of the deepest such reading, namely 4796.90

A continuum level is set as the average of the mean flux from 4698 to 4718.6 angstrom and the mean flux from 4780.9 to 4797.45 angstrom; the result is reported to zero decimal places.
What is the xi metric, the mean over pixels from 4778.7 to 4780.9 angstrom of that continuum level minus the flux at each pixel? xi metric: -7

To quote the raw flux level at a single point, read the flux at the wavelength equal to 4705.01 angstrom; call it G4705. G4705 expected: 80.5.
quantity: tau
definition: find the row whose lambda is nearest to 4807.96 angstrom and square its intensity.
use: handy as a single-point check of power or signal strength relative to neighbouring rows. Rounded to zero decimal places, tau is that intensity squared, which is 9860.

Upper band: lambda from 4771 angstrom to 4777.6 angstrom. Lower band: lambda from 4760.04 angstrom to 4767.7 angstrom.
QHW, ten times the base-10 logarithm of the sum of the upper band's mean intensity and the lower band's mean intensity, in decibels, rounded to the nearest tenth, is 22.4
